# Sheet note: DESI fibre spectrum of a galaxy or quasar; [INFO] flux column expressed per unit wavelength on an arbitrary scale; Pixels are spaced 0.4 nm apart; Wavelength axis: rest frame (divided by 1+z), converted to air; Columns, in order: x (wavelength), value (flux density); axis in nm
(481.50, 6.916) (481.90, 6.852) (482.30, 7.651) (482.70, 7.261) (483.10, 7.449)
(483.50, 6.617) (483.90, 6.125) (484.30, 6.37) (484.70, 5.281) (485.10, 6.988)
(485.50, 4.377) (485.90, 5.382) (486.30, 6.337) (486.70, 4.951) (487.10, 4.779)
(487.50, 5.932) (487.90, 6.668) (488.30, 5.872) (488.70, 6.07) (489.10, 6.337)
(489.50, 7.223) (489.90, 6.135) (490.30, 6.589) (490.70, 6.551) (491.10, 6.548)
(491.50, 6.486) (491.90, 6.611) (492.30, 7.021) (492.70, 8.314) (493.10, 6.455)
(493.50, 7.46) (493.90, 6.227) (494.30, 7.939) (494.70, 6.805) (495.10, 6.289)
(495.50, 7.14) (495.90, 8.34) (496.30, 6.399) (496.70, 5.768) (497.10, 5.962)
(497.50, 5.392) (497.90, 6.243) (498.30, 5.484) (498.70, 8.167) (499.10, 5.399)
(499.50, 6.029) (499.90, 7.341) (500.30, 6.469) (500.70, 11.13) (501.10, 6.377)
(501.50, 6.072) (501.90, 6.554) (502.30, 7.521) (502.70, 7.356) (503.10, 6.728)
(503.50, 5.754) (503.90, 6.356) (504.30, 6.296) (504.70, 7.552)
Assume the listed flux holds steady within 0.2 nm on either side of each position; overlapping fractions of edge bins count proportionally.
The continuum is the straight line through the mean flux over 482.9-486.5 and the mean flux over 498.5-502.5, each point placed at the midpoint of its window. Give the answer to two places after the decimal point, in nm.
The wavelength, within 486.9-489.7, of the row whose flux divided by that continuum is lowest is 487.10 nm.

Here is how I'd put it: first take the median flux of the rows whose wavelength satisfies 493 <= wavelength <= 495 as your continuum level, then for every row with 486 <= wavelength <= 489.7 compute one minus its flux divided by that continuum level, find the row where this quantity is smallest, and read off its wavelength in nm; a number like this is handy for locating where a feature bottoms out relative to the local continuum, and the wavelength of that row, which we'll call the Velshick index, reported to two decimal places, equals 489.50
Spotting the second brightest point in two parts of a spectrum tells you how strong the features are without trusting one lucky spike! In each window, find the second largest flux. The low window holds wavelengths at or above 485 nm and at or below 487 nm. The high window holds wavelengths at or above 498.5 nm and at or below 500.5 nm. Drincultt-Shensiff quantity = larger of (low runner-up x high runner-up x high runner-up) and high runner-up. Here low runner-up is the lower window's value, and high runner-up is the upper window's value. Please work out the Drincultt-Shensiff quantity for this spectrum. 342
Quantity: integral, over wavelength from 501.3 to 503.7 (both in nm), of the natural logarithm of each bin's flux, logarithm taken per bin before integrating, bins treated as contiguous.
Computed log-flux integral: 4.54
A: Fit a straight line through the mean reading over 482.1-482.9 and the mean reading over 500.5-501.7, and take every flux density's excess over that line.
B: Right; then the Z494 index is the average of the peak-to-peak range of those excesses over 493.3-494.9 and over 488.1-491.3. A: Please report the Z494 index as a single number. 1.5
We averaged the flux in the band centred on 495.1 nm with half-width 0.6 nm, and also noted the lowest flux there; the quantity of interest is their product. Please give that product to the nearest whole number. 42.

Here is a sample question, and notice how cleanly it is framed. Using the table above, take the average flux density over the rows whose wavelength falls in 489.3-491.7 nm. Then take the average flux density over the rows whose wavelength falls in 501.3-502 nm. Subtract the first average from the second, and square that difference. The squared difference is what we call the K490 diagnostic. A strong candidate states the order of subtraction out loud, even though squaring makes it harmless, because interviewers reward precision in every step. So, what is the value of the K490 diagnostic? 0.1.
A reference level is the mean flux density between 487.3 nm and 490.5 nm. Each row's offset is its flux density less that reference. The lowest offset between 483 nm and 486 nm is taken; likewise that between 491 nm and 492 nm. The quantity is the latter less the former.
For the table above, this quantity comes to 2.1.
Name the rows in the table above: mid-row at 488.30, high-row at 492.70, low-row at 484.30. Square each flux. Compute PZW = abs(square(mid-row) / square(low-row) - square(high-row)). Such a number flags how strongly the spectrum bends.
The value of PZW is 68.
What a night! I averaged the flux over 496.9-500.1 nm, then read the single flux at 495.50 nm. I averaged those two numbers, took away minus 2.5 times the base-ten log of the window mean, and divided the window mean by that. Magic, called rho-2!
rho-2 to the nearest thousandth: 0.720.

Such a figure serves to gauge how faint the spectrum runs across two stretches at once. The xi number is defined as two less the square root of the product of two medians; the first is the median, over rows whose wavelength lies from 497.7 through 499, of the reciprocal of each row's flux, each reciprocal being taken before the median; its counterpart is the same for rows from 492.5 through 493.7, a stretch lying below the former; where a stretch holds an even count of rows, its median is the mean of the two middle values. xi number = 1.85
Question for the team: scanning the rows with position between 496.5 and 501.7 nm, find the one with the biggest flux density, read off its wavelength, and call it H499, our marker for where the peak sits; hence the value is 500.70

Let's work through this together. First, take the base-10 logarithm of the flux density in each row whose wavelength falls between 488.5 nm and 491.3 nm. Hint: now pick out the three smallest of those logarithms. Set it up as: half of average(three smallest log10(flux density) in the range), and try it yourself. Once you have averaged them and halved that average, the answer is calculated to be 0.395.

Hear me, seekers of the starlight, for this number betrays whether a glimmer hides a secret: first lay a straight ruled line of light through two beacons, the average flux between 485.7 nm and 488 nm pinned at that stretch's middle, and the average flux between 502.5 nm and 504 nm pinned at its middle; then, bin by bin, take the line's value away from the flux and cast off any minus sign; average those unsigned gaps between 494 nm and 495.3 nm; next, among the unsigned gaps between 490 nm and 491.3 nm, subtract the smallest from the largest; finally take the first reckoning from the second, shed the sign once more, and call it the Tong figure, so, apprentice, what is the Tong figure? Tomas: 0.8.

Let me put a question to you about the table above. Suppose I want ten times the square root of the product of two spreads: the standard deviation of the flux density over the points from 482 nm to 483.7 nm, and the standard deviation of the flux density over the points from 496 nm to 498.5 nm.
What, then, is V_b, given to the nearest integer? 4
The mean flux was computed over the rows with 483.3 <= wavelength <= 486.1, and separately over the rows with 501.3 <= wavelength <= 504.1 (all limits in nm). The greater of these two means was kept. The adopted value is 6.6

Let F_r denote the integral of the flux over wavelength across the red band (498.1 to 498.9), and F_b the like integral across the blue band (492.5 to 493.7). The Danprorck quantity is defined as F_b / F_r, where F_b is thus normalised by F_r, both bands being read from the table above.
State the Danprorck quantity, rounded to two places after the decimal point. 1.63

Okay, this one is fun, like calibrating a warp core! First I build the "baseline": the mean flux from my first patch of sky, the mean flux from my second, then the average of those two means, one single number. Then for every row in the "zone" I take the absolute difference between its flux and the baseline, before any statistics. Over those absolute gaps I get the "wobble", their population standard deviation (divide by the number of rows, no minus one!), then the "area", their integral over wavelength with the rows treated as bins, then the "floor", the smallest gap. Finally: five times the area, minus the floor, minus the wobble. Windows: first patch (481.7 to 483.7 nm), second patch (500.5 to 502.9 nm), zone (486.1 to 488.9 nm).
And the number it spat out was 20.1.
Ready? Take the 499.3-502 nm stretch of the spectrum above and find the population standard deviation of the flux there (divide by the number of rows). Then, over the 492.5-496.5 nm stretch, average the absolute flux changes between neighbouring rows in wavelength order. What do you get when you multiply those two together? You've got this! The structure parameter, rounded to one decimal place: 2.1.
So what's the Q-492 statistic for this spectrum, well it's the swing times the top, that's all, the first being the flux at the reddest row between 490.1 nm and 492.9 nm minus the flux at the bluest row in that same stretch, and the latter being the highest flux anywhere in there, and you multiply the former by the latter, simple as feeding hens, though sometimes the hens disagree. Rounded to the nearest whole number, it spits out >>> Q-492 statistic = 14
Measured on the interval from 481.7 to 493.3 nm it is -3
